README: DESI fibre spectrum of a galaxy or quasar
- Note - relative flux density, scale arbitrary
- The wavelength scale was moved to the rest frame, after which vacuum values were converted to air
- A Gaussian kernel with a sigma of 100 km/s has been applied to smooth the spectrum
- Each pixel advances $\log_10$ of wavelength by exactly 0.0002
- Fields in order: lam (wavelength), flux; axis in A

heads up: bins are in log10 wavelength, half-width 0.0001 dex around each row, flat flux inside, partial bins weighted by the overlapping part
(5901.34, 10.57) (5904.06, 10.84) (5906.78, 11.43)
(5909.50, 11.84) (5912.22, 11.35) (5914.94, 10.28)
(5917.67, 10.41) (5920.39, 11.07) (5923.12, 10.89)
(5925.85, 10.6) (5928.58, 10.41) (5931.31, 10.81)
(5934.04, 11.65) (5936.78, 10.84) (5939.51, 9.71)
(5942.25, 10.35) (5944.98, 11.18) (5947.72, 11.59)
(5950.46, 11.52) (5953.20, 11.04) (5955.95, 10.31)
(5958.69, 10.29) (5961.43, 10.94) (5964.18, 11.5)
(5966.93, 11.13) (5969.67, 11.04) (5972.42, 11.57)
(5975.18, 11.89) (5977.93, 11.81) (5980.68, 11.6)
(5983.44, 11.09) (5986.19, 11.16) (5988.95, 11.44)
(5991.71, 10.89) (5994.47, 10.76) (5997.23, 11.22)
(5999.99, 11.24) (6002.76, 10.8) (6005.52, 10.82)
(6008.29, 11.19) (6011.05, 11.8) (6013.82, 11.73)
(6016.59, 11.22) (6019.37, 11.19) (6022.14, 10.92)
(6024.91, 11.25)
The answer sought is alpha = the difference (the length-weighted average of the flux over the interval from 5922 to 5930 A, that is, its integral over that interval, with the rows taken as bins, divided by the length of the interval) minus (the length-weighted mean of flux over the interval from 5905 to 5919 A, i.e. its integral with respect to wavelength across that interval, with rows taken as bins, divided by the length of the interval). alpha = -0.4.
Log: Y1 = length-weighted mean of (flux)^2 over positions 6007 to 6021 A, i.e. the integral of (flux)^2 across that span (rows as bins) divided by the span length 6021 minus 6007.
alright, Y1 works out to 130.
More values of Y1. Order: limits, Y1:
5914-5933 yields 114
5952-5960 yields 111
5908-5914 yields 133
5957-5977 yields 126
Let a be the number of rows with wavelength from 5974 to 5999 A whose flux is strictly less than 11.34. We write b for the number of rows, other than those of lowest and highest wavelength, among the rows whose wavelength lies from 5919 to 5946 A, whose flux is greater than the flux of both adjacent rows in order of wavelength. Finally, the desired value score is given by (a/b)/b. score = 5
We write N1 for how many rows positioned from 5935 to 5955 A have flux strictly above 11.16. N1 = 3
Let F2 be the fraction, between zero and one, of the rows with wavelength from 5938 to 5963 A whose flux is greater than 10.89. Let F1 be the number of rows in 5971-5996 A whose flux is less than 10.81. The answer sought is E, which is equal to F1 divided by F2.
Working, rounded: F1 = 1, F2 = 0.56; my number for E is 2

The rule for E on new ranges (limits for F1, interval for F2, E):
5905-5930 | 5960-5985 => 4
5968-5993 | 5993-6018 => 0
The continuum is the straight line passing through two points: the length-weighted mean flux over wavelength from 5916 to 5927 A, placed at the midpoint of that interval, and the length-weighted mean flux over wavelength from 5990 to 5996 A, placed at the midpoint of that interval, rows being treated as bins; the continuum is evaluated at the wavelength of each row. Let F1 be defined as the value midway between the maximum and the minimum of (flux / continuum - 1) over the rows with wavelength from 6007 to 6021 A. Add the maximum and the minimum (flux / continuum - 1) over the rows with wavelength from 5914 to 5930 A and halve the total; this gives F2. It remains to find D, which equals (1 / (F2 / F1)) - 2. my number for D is -14.4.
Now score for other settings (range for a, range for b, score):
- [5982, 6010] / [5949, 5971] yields 9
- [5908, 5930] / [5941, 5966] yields 6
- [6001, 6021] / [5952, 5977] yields 5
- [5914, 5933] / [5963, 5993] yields 2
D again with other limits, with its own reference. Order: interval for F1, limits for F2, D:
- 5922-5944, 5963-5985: -2.1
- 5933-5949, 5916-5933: -15.1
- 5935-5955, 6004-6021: -2.3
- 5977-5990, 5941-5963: 2.0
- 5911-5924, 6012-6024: -1.7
